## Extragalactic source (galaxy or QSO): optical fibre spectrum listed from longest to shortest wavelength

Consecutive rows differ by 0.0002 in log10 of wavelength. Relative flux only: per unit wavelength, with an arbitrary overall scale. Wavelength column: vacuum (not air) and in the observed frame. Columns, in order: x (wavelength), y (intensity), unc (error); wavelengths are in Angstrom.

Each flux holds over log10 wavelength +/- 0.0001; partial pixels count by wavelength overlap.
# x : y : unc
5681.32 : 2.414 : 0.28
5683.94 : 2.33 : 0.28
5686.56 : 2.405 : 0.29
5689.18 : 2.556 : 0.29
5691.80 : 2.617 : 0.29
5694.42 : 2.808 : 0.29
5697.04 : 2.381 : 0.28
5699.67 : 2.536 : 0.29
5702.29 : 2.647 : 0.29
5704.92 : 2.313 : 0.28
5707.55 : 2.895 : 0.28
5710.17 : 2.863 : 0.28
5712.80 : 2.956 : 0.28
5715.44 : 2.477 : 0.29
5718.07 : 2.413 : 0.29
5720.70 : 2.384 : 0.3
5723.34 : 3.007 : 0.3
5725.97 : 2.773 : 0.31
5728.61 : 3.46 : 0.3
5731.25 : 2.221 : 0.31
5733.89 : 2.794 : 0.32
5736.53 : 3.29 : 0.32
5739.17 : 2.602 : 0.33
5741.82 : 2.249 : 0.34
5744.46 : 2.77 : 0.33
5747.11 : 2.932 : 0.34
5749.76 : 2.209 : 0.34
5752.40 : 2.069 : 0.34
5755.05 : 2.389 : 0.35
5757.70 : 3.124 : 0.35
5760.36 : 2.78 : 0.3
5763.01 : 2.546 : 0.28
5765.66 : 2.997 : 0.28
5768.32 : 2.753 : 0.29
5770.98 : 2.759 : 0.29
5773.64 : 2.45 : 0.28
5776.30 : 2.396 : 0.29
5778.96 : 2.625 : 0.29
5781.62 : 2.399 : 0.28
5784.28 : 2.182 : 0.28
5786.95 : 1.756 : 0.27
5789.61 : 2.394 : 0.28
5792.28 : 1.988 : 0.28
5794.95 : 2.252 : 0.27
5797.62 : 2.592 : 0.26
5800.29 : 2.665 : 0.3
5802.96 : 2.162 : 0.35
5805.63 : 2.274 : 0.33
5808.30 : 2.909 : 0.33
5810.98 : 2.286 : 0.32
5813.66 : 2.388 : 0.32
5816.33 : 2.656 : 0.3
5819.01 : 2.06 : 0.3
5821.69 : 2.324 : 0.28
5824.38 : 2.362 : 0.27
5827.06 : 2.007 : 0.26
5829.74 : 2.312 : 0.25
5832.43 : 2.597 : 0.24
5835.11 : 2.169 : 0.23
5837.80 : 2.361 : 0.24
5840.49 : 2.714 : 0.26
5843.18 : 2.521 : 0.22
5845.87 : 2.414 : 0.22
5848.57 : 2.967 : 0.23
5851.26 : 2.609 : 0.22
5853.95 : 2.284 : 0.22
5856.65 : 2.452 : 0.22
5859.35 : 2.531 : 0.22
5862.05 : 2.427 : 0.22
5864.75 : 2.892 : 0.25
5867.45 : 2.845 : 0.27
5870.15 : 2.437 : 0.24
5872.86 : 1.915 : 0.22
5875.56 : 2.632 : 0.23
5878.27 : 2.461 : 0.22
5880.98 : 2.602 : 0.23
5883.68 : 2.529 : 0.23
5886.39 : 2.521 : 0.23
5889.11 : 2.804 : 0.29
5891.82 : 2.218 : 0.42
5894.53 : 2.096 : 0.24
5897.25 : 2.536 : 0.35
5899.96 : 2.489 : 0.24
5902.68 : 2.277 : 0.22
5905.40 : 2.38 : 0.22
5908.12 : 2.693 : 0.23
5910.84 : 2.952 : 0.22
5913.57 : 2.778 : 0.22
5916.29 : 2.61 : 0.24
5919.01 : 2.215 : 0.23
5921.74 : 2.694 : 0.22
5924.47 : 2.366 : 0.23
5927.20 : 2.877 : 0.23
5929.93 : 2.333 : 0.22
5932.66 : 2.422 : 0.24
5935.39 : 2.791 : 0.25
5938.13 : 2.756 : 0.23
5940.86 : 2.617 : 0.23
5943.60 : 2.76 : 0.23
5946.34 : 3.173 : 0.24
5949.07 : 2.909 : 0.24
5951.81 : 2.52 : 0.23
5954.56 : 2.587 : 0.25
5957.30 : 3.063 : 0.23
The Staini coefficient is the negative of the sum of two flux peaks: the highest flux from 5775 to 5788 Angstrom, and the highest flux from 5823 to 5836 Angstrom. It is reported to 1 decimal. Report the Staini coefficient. -5.2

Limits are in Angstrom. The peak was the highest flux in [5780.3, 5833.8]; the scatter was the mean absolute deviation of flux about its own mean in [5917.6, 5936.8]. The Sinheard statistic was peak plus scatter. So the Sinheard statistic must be 3.131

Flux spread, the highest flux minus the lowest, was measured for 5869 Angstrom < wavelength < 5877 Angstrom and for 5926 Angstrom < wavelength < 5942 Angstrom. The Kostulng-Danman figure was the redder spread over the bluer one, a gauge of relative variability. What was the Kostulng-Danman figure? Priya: 0.76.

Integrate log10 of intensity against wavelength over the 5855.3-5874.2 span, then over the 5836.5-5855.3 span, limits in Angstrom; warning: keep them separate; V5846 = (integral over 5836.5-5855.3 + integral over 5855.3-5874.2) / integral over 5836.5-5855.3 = 1.98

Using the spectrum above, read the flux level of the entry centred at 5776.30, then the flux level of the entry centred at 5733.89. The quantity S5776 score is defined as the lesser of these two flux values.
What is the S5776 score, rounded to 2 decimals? 2.40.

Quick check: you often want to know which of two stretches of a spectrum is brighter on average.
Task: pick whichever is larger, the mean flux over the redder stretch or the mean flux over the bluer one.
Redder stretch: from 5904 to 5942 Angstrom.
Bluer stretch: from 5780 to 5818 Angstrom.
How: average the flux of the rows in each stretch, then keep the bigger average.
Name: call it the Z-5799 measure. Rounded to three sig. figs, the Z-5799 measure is 2.61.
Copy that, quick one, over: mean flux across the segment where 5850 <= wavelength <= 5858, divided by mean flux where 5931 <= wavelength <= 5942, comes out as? 0.93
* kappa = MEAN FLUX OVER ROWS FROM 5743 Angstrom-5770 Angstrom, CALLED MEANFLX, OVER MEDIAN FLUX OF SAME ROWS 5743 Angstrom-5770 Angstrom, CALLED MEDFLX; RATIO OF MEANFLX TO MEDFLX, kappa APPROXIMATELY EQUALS 0.962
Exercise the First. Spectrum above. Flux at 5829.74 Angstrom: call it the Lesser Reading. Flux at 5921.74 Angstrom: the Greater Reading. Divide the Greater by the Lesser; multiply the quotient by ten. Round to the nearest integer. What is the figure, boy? 12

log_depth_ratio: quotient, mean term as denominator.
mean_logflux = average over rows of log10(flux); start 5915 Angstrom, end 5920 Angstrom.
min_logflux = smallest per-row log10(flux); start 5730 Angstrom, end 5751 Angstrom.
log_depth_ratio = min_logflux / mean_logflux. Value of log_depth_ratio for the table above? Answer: 0.90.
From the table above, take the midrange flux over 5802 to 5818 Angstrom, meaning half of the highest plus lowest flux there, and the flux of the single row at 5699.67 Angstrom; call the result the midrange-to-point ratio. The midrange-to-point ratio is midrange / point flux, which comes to 1.00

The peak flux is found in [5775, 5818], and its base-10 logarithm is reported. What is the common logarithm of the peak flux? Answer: 0.46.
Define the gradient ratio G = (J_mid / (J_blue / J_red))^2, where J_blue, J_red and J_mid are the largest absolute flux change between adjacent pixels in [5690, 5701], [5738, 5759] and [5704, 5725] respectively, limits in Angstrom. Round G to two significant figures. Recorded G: 1.1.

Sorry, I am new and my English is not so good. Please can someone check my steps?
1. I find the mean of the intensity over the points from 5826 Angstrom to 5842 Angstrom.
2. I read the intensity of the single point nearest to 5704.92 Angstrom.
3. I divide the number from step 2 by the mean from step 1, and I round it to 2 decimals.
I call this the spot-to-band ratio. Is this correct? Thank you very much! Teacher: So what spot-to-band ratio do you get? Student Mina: 0.98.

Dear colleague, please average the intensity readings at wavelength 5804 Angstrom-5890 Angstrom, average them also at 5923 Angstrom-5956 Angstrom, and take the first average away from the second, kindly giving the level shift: 0.20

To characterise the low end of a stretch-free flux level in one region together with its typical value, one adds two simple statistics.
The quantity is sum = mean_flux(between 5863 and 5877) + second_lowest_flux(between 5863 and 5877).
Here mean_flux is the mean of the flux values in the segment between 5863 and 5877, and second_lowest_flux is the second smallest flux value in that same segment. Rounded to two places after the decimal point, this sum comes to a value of 4.98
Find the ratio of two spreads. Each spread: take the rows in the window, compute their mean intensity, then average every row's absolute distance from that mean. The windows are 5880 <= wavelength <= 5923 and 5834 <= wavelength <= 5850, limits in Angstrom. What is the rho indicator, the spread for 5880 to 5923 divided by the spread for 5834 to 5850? 0.88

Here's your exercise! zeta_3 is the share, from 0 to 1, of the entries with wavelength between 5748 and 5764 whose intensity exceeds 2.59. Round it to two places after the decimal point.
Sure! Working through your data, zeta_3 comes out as 0.33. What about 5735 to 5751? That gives 0.67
